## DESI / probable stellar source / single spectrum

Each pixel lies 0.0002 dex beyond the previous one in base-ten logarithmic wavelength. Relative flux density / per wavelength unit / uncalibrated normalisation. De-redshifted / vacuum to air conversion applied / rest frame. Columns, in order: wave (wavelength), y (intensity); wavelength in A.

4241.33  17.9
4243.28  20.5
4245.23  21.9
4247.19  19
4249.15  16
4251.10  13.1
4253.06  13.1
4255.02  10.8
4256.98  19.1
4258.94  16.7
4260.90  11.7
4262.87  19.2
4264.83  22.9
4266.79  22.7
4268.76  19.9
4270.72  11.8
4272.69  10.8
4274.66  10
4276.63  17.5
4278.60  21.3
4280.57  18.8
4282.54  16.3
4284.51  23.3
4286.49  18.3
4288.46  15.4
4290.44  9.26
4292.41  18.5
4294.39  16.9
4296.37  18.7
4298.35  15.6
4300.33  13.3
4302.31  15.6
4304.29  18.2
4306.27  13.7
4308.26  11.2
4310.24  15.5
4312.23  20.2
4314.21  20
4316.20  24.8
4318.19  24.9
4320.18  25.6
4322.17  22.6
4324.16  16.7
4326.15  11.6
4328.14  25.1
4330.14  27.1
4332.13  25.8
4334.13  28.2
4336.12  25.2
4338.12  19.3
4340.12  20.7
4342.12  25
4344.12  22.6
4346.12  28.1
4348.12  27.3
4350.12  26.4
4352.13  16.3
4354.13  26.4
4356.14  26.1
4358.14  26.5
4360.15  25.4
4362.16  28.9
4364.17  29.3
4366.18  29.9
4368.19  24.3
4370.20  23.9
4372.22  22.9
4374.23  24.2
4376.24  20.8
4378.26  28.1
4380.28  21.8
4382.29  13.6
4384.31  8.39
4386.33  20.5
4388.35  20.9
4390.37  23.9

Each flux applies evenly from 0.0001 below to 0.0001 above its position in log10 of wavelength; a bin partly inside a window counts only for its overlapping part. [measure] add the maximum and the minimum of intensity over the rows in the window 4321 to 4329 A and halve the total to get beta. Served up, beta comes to 18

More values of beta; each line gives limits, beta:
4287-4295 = 14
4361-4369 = 27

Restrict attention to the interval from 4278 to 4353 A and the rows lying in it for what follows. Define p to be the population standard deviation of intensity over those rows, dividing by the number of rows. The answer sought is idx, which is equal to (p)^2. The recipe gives 26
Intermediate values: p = 5.1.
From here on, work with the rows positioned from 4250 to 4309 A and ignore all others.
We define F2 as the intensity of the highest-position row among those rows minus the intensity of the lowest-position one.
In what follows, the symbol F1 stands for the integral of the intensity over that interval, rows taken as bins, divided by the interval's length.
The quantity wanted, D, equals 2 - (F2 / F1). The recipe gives 2.1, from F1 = 16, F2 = -2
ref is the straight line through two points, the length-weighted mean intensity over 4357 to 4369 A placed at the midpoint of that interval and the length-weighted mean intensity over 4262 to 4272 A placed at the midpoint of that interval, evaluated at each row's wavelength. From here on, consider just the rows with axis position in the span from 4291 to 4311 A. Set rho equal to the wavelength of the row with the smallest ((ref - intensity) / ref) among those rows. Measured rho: 4292.41 A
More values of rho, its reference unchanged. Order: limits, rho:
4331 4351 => 4334.13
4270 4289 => 4284.51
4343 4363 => 4346.12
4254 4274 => 4264.83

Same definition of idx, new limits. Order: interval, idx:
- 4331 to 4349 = 9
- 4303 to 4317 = 18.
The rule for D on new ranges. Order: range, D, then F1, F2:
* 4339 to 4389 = 2.0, 24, 0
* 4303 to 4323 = 1.8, 20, 4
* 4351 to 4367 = 1.5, 26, 14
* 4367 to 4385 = 2.8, 21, -16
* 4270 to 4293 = 1.6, 16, 7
